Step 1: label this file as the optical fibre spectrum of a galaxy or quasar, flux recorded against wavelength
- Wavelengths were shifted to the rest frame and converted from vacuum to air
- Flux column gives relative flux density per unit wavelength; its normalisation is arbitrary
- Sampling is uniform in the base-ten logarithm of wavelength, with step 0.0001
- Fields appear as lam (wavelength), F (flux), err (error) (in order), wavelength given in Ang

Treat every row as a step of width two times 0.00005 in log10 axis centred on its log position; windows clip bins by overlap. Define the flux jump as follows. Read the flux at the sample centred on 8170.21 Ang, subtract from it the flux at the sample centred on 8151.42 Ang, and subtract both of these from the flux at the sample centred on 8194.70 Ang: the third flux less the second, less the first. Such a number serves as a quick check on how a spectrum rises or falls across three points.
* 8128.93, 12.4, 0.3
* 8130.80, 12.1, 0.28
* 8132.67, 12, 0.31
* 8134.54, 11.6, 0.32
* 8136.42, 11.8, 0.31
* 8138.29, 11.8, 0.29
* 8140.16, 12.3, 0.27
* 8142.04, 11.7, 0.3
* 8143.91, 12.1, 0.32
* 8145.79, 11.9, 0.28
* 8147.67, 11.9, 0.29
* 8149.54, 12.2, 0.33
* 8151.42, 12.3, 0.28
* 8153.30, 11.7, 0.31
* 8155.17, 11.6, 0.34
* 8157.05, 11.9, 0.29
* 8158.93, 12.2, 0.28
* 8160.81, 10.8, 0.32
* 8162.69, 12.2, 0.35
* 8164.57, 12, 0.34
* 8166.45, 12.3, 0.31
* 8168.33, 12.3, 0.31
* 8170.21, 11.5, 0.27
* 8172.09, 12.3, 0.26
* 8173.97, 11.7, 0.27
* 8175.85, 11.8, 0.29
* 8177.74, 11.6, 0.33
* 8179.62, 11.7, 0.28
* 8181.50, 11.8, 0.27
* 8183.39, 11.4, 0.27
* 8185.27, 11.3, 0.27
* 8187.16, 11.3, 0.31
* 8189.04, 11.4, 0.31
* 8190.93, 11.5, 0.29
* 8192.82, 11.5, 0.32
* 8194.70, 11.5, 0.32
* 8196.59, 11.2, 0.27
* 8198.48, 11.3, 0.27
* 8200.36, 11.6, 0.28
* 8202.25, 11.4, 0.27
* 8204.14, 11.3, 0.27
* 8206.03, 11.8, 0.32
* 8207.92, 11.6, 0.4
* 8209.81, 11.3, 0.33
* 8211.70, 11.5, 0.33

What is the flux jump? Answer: -12.3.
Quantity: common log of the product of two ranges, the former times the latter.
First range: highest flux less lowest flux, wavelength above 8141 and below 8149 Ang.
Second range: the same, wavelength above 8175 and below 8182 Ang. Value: -1.1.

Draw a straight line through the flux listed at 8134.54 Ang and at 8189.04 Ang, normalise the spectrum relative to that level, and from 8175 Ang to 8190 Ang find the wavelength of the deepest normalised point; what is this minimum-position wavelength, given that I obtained 8185.27 Ang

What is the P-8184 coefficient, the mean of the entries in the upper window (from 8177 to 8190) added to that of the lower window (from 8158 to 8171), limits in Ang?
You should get 23.4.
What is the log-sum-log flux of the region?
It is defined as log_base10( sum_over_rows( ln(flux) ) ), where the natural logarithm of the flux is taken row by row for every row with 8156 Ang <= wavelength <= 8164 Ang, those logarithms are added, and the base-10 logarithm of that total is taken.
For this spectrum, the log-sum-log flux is 0.994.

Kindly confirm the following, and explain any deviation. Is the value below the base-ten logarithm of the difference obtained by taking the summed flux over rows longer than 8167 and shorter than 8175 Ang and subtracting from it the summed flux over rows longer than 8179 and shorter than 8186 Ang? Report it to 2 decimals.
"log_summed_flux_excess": 0.20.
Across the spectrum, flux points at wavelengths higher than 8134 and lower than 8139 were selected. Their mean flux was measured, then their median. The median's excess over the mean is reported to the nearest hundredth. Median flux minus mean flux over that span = 0.07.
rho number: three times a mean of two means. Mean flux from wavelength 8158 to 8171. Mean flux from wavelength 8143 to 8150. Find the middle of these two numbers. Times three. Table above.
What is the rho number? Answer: 35.9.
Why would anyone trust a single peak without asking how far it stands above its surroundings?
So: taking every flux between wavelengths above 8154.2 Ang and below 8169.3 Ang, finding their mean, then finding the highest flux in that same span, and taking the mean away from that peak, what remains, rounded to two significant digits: 0.39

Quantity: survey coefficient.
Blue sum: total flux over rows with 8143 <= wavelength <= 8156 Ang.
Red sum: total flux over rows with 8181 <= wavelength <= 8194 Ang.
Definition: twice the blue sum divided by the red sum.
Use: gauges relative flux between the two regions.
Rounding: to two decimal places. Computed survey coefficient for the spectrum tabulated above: 2.09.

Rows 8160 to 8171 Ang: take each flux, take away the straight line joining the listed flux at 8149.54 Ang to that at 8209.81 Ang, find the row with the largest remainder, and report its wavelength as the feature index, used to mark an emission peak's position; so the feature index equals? 8168.33 Ang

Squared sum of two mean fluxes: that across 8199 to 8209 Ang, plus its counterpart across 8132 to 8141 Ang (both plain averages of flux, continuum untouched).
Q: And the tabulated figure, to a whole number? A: 549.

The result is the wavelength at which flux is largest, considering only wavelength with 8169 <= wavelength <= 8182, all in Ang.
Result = 8172.09 Ang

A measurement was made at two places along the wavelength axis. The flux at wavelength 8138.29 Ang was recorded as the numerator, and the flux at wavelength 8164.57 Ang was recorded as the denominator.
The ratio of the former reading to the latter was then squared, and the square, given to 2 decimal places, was 0.97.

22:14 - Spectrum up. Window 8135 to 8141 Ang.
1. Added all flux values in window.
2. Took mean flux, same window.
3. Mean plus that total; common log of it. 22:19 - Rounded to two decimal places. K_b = 1.68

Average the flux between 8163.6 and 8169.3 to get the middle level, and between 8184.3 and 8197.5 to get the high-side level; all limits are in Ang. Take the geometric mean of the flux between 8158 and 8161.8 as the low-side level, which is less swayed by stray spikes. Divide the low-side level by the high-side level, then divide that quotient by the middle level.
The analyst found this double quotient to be 0.083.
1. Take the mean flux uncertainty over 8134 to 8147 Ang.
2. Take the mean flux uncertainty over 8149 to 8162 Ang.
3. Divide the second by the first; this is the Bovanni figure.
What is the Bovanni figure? 1.03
